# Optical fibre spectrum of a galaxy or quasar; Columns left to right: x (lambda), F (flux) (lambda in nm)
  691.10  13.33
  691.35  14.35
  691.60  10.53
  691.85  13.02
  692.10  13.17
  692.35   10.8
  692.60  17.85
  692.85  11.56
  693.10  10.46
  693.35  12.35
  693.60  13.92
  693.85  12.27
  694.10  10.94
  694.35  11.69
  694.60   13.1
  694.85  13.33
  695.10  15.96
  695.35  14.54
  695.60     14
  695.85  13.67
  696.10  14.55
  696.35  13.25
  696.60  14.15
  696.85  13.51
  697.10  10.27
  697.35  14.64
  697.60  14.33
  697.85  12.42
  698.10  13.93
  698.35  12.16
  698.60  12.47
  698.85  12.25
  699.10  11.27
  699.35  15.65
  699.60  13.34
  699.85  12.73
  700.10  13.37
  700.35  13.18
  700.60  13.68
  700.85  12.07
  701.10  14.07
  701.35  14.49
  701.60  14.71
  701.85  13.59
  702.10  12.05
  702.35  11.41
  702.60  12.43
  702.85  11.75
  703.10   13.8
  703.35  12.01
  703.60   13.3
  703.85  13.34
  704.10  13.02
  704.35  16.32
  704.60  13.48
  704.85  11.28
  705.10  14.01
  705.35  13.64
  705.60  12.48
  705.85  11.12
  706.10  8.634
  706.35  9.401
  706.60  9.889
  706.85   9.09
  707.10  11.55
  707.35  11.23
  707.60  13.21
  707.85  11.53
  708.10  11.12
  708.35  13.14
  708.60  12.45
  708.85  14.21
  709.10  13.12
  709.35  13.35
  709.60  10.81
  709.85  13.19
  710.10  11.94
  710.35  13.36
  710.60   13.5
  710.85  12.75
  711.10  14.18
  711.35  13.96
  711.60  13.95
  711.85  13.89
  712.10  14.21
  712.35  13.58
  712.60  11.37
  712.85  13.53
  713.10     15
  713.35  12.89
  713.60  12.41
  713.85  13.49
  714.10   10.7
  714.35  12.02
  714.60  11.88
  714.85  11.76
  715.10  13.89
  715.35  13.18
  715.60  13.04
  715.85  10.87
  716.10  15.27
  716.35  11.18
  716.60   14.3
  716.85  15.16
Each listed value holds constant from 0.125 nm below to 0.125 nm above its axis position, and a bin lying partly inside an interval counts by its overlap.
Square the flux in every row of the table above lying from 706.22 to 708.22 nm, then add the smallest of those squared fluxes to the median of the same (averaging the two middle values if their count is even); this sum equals 208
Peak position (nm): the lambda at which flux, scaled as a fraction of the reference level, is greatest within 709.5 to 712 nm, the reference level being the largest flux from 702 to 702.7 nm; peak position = 711.10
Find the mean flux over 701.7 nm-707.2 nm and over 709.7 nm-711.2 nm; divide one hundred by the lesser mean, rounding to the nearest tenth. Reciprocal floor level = 8.2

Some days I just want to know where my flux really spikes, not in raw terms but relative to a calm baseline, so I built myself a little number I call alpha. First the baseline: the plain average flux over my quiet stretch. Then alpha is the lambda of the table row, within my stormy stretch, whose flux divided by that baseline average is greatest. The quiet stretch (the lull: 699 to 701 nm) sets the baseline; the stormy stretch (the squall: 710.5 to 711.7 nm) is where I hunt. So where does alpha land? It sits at 711.10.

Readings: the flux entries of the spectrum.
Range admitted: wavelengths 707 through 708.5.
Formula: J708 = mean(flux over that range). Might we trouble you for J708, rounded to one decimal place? 12.0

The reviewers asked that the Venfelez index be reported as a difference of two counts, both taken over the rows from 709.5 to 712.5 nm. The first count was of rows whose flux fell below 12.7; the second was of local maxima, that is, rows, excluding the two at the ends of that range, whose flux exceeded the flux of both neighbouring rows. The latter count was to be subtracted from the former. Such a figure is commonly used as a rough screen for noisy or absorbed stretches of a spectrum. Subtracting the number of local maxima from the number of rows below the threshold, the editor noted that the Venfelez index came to -2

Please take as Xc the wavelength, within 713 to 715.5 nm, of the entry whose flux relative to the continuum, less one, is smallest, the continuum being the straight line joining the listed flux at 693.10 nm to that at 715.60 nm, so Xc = 714.10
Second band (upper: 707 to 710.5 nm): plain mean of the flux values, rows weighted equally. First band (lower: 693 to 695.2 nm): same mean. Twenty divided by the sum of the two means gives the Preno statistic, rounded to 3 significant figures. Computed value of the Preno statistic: 0.796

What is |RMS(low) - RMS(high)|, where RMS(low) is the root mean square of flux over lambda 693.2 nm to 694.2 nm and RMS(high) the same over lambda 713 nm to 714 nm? 1.1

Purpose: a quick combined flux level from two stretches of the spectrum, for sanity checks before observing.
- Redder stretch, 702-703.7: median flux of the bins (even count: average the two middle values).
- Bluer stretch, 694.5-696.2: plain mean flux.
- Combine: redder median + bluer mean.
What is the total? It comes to 26.2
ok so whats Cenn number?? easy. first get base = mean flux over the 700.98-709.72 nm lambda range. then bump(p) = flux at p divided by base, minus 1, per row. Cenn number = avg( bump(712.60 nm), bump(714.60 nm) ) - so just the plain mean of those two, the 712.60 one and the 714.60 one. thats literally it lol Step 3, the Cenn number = -0.065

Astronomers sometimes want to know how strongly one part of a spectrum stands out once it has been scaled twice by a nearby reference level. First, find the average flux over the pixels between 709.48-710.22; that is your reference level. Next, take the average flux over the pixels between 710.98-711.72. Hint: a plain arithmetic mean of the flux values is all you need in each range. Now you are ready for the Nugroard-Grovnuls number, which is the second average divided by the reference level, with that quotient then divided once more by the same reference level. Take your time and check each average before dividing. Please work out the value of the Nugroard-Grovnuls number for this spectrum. 0.098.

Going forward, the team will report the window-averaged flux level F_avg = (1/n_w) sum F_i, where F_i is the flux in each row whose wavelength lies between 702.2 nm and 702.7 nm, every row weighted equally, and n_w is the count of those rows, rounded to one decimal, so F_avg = 11.9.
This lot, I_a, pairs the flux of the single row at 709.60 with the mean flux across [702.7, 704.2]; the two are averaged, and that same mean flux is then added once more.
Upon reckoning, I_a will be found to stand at 24.7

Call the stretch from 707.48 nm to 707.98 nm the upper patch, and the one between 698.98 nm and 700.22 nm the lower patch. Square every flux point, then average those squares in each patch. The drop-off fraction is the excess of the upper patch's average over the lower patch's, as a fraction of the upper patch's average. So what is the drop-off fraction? -0.16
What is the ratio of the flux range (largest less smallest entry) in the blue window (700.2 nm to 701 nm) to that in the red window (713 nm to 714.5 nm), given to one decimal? 0.4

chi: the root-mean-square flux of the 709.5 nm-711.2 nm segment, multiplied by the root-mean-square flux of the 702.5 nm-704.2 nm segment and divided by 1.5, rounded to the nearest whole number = 110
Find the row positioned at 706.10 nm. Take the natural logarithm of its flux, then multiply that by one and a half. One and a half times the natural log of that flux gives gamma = 3.23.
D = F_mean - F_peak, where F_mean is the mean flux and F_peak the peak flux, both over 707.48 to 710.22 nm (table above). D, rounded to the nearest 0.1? -1.7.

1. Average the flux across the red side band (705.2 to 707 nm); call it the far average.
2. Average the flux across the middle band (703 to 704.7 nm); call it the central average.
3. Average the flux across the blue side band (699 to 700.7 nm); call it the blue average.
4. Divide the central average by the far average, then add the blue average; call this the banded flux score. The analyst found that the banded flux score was 14.6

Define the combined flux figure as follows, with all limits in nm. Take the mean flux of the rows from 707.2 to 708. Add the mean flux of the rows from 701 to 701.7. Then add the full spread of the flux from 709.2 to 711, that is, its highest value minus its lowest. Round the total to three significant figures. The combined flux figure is 29.1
